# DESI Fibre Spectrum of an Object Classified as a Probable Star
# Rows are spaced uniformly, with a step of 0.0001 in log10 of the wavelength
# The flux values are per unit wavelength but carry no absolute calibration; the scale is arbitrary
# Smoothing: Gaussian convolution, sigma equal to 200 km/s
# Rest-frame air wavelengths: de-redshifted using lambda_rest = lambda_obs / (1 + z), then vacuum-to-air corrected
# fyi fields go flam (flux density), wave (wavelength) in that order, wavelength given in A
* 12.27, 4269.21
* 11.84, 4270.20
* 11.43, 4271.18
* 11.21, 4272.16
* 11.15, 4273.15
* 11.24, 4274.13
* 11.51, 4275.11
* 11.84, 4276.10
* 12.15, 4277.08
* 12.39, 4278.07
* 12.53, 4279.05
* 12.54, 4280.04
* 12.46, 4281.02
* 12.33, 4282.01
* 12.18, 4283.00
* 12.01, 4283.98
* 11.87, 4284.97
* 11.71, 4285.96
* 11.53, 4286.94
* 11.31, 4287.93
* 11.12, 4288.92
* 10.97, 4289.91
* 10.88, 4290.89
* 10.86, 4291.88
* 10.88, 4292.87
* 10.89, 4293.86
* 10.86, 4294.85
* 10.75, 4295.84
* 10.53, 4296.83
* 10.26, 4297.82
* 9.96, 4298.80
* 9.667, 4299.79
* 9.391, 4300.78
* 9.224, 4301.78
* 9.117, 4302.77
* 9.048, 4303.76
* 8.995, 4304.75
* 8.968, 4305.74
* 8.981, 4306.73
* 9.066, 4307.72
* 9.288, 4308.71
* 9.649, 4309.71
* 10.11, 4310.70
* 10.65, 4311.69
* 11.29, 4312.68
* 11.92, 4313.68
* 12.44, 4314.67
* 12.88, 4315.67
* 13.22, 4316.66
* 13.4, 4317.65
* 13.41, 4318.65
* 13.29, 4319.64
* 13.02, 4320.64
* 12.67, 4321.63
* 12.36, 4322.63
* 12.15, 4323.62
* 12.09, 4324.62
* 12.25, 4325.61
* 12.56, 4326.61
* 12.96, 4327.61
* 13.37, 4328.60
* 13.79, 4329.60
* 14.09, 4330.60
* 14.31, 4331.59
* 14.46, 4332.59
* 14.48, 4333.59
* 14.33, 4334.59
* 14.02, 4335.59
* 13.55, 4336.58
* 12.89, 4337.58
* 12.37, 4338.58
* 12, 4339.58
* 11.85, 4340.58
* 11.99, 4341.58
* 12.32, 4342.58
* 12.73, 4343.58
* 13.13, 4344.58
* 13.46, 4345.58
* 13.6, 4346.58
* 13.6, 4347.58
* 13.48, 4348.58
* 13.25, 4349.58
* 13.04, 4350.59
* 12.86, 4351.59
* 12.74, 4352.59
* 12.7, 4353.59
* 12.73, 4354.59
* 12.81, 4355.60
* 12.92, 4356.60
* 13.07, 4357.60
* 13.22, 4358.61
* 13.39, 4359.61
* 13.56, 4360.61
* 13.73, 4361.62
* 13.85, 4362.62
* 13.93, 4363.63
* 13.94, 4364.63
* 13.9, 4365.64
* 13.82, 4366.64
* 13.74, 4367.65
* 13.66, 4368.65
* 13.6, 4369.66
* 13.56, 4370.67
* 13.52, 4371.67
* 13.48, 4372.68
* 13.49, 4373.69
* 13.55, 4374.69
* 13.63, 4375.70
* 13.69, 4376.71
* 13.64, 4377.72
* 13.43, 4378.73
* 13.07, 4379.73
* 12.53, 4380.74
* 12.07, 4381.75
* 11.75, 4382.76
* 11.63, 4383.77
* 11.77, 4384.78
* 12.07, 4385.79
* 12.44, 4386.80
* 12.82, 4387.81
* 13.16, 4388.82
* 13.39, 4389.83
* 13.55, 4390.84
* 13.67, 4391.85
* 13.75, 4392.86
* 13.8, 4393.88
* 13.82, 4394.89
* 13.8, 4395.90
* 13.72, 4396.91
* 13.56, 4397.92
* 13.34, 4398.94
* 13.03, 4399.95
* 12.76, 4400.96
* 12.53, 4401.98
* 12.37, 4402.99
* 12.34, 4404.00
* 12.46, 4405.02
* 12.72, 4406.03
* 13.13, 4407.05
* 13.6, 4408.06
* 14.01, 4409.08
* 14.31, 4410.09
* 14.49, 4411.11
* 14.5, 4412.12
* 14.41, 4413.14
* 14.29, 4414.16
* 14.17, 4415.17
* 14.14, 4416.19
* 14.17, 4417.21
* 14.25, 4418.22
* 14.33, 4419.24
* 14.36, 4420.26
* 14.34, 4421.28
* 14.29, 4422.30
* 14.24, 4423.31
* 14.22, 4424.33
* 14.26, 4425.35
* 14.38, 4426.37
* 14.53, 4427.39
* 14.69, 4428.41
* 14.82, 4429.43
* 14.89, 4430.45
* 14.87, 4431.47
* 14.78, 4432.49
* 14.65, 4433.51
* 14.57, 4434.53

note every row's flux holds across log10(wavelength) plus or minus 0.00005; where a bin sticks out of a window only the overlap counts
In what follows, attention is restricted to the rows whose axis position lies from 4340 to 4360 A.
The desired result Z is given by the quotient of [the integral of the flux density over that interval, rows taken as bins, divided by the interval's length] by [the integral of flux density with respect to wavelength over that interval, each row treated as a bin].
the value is 0.050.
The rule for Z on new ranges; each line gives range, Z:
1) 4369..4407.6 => 0.026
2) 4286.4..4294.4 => 0.125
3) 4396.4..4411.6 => 0.066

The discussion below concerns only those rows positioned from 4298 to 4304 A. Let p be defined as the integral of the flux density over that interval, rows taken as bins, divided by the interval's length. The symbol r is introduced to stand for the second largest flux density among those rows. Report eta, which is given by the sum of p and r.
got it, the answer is 19.1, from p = 9.5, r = 9.667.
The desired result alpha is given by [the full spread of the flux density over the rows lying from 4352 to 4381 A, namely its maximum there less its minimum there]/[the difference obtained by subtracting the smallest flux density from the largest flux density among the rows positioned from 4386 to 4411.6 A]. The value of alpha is 0.7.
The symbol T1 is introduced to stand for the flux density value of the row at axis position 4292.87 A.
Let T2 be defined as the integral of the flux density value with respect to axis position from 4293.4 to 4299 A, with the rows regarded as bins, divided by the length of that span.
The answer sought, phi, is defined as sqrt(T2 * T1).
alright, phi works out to 10.7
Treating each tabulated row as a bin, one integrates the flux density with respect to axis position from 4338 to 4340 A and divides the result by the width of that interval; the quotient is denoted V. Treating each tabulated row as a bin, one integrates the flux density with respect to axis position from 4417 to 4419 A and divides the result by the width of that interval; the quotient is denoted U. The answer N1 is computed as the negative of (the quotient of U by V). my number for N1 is -1.17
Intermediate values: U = 14.3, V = 12.2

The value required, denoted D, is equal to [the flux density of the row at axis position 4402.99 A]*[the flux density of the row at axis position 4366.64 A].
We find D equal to 171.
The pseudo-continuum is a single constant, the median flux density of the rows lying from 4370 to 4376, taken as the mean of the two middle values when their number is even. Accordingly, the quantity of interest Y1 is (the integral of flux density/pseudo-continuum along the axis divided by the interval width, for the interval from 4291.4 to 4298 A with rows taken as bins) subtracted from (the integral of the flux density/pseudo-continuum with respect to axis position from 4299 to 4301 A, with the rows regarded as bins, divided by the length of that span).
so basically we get -0.08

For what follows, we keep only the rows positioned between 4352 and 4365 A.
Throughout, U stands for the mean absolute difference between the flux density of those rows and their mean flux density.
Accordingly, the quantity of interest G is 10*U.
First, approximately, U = 0.42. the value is 4.2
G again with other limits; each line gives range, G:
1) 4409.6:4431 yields 1.6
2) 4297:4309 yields 3.3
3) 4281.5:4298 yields 5.1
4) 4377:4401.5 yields 6.1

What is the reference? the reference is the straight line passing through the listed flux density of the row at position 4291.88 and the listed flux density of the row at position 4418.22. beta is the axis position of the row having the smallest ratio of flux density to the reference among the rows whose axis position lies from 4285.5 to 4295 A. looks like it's 4294.85 A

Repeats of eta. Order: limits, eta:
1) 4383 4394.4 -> 26.6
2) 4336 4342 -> 25.4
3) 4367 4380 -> 27.2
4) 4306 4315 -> 22.2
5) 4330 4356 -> 27.6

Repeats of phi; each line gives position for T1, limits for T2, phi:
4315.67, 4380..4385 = 12.4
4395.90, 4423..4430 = 14.1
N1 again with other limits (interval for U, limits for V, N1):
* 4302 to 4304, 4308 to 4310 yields -0.97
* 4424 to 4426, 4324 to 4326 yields -1.17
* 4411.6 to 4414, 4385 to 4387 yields -1.19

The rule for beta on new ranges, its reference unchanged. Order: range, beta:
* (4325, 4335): 4325.61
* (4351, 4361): 4353.59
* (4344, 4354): 4353.59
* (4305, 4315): 4306.73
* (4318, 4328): 4324.62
